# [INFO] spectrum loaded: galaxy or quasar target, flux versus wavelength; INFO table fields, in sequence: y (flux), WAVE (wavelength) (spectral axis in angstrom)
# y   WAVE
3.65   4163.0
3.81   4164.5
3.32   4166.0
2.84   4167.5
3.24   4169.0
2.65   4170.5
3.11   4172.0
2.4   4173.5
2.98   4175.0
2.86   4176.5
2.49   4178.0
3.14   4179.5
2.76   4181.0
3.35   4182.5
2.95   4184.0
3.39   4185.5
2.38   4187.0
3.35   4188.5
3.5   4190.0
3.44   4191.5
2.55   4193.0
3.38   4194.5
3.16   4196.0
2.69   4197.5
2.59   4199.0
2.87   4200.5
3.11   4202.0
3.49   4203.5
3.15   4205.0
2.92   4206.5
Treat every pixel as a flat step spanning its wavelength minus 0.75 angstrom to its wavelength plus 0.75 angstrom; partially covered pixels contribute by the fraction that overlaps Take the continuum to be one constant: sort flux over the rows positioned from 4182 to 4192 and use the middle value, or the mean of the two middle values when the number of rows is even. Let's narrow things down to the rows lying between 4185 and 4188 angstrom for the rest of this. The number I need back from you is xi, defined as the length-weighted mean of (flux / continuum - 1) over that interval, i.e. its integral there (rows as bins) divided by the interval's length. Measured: -0.14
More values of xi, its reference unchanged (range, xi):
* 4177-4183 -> -0.13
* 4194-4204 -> -0.10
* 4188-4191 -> 0.02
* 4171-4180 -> -0.16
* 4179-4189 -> -0.09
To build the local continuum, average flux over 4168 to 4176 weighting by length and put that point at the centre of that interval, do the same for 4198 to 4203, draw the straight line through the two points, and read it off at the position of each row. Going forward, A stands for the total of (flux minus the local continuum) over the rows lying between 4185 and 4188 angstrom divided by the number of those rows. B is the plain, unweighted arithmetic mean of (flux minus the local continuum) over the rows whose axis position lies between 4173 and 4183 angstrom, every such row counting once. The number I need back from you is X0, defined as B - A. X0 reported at -0.03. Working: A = 0.01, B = -0.02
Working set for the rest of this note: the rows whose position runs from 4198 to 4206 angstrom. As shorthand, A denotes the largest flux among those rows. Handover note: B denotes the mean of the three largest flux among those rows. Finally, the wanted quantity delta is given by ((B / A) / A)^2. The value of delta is 0.071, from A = 3.49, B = 3.25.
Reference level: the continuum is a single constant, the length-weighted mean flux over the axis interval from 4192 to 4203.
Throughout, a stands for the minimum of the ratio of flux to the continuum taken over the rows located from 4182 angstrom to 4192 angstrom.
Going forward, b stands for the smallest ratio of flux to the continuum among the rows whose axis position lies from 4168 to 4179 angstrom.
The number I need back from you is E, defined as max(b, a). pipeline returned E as 0.82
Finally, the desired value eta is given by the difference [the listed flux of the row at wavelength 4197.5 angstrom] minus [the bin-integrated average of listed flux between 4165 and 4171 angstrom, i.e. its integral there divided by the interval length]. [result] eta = -0.4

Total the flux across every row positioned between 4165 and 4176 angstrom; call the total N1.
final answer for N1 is 20.5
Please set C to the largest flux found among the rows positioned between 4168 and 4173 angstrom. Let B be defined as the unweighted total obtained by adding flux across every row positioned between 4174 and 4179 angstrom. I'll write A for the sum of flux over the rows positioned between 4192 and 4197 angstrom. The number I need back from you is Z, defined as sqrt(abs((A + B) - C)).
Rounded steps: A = 9.1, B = 8.33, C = 3.24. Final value 3.77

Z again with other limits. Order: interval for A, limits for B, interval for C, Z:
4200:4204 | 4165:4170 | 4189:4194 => 3.92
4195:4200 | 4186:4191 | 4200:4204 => 3.77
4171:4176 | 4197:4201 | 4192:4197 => 3.64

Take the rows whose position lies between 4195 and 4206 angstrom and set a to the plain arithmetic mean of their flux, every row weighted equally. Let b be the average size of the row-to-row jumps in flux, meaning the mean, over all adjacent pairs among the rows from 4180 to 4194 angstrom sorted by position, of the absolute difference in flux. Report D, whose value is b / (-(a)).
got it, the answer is -0.19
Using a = 3.01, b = 0.56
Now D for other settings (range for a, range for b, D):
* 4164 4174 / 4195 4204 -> -0.10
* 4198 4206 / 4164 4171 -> -0.16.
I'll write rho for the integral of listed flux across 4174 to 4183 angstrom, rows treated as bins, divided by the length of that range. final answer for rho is 2.90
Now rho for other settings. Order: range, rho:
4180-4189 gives 3.02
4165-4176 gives 2.95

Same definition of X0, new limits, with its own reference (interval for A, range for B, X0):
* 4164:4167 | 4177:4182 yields -0.77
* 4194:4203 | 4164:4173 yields 0.20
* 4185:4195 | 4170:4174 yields -0.42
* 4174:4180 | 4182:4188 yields 0.15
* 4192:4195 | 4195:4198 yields -0.04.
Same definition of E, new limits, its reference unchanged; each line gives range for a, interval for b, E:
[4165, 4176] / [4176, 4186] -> 0.85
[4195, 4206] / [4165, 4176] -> 0.88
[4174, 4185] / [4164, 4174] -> 0.85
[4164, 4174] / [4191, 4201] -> 0.87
